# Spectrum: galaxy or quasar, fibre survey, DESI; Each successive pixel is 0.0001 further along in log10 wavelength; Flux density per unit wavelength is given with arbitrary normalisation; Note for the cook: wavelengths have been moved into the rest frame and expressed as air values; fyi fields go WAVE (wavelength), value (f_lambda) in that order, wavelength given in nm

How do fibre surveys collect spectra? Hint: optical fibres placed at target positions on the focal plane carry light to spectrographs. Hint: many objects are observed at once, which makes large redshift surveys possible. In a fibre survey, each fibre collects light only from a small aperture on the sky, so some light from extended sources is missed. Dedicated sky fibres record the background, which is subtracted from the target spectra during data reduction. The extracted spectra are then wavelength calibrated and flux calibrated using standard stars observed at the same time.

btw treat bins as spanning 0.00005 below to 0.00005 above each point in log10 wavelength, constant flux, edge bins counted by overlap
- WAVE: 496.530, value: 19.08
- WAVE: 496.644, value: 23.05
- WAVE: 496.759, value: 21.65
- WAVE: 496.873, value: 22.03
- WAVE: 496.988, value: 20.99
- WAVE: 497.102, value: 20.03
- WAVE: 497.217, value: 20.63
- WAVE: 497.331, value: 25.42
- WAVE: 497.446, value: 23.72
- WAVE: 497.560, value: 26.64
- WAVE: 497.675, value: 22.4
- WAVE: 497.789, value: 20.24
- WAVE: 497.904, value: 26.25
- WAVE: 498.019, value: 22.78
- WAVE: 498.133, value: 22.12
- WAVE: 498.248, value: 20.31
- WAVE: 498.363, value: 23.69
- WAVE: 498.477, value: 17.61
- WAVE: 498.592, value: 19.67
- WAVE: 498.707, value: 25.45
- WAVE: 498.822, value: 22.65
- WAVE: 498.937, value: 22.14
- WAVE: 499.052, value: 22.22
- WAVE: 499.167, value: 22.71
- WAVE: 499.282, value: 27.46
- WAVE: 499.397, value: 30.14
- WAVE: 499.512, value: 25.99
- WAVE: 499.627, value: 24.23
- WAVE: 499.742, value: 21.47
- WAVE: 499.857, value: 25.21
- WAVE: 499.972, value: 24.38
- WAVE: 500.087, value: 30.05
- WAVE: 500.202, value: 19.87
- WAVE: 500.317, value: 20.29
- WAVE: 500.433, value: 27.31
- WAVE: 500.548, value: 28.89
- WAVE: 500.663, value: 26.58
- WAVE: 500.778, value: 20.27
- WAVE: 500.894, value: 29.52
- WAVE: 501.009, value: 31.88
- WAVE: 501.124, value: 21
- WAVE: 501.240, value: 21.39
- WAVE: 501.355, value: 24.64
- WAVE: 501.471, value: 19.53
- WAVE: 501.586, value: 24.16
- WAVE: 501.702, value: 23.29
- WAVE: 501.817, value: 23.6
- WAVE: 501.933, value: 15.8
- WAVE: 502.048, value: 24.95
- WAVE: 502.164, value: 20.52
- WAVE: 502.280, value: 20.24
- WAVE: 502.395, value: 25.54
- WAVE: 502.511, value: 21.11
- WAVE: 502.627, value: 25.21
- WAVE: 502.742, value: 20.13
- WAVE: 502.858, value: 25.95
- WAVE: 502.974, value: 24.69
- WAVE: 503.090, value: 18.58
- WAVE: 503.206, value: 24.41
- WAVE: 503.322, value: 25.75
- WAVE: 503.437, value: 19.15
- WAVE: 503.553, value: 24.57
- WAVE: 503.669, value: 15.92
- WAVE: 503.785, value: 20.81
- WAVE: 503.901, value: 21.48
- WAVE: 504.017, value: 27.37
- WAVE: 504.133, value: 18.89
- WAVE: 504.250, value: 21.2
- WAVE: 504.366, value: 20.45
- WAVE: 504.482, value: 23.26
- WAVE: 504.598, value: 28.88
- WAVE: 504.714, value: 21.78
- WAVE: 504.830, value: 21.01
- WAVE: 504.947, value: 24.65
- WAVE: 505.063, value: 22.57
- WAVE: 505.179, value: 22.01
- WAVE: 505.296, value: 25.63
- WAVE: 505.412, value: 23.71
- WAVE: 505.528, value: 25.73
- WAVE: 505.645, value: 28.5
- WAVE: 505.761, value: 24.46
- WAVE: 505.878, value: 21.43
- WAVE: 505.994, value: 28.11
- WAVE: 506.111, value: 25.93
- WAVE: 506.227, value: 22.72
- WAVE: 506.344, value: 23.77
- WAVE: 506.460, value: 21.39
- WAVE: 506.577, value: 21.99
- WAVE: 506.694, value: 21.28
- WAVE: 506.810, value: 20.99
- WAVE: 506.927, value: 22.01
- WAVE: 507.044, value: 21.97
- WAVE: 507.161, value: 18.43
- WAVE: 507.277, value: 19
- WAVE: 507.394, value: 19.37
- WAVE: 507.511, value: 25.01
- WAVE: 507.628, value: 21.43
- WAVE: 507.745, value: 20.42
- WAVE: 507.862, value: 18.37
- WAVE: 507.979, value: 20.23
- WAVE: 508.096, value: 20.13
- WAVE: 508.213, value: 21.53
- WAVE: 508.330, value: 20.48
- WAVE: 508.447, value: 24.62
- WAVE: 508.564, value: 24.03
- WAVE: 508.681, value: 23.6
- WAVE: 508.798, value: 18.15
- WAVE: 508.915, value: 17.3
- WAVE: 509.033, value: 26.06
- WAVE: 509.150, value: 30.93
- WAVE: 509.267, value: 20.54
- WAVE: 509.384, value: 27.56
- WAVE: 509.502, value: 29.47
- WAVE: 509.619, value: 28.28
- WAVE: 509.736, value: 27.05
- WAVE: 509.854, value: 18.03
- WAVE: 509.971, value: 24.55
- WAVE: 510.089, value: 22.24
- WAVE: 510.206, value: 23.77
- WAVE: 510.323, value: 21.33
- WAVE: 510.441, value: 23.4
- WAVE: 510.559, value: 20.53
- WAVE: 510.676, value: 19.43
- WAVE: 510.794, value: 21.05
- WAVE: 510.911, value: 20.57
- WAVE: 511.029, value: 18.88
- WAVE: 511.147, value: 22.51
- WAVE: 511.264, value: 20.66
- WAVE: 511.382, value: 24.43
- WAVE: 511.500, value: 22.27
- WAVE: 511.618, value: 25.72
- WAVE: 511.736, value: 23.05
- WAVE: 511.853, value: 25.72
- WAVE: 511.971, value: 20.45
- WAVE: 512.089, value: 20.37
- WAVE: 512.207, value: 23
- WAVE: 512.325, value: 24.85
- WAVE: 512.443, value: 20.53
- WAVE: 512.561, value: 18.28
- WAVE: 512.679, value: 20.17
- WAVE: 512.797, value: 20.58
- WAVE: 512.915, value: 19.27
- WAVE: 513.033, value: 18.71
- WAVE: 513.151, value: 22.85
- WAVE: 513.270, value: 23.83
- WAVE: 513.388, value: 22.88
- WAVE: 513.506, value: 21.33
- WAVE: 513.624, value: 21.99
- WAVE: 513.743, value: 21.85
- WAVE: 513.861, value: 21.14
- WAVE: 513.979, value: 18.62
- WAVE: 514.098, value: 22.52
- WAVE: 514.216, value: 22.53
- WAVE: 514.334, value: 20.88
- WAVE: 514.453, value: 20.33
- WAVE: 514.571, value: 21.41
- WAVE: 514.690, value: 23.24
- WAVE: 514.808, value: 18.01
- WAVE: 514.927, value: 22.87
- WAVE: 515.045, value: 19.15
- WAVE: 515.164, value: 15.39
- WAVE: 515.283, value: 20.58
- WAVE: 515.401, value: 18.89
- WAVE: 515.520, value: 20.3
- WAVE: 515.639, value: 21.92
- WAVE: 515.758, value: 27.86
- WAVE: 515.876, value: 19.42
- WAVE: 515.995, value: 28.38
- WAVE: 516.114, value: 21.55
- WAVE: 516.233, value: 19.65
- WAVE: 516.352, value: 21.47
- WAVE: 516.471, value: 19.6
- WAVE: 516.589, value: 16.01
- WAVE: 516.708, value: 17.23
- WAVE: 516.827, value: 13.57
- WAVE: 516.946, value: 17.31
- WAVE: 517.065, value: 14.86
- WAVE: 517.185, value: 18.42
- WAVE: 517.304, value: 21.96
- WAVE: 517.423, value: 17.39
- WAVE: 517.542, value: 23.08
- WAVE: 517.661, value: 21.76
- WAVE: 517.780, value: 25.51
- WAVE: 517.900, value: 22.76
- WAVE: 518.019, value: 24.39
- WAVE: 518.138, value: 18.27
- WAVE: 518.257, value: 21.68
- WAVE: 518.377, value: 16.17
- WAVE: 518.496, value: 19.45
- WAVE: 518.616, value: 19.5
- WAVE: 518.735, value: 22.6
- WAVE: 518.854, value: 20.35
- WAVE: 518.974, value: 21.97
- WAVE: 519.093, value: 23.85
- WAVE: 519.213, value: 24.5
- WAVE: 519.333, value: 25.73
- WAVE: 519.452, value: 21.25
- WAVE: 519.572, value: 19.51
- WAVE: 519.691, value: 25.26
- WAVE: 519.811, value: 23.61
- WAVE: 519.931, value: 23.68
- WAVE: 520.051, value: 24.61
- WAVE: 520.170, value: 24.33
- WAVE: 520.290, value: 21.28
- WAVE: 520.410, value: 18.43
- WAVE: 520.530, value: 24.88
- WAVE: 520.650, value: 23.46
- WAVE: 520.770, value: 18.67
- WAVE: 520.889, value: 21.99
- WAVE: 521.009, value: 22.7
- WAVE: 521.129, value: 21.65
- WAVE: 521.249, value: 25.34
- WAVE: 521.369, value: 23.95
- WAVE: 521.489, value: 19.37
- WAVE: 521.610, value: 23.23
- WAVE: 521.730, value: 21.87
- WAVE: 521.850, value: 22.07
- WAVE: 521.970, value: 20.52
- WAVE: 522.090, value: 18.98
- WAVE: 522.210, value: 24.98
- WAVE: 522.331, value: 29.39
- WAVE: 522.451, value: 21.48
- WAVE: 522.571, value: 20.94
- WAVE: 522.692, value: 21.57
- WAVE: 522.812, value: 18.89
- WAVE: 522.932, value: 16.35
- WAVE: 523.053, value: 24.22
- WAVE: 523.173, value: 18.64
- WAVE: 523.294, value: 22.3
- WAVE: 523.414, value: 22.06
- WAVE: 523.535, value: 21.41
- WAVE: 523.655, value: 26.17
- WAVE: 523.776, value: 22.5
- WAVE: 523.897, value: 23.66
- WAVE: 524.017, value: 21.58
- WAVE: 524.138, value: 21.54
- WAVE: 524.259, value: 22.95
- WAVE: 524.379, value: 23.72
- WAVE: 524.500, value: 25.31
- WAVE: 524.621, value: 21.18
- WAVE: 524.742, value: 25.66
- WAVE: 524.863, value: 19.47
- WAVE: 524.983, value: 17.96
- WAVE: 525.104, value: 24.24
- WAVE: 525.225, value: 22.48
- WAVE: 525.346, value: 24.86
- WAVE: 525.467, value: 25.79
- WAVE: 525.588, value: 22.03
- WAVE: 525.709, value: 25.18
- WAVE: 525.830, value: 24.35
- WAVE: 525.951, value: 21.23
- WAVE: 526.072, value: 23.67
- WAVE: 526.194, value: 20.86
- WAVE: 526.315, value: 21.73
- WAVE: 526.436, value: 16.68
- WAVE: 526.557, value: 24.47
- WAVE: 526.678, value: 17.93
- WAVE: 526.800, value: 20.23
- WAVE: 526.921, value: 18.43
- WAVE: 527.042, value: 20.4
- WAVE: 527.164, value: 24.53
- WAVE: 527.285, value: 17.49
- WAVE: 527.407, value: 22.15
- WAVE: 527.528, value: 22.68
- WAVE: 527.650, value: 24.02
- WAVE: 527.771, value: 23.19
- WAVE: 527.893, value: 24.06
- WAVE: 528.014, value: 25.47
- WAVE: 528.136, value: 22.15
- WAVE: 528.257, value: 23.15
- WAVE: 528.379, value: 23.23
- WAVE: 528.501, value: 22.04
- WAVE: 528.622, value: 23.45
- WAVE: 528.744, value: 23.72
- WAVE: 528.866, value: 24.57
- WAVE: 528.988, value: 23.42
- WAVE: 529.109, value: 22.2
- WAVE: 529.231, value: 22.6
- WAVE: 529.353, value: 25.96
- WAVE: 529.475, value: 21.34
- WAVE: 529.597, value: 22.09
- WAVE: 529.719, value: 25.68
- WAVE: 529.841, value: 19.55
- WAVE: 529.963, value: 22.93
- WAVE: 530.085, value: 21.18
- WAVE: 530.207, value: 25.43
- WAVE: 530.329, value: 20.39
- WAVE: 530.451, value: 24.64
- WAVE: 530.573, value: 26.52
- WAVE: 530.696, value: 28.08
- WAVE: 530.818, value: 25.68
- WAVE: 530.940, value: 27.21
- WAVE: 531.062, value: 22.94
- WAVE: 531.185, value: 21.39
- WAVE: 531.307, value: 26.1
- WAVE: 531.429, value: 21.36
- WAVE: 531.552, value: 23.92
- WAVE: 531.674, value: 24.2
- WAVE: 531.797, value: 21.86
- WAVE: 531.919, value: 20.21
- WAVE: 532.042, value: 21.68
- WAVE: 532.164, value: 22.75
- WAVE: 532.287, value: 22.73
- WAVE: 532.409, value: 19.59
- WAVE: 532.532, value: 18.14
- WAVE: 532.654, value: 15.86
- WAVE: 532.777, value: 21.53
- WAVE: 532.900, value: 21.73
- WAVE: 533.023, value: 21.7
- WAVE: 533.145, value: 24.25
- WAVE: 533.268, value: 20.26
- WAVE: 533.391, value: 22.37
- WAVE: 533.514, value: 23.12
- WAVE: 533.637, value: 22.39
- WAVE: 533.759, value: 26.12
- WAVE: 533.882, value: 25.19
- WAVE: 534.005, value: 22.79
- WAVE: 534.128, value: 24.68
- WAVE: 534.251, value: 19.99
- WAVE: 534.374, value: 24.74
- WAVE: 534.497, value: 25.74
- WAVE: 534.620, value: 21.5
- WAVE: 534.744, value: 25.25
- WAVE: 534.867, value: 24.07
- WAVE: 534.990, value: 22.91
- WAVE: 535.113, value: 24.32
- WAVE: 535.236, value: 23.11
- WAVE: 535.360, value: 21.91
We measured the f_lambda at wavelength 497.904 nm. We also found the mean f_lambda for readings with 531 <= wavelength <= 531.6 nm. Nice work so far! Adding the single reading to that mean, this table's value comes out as 49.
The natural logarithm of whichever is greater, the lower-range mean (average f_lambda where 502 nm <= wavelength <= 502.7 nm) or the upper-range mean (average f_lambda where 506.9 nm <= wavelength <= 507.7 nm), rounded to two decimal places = 3.13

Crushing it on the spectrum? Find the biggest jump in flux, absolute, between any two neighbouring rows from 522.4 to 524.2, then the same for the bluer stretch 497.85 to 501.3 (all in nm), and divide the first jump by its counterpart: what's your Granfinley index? 0.72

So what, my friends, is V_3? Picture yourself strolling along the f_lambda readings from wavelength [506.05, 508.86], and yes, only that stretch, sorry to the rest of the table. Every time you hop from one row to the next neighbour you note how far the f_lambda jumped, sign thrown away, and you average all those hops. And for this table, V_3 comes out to 1.8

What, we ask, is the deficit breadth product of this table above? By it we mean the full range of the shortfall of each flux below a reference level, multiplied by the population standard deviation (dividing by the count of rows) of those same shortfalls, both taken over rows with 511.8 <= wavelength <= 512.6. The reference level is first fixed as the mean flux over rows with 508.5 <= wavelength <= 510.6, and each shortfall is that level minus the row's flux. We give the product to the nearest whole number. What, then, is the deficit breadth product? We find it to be 19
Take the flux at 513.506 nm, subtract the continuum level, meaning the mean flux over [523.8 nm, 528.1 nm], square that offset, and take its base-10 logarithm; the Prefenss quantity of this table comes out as 0.0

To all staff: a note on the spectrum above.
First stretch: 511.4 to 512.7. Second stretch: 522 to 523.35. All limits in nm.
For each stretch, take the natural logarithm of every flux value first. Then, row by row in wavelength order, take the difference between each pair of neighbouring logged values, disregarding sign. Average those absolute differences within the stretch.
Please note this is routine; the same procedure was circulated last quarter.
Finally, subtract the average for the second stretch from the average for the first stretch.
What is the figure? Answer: -0.07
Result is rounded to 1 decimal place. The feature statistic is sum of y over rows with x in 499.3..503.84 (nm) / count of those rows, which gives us 23.5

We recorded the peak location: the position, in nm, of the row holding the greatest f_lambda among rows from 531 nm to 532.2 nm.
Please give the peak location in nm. 531.307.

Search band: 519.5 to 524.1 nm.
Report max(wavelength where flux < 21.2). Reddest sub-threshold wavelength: 523.173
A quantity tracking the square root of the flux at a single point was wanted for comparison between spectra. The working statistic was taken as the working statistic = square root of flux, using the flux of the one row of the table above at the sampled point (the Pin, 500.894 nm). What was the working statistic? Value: 5.43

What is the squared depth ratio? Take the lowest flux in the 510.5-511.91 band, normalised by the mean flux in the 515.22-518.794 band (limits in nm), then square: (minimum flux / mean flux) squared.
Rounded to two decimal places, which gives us 0.86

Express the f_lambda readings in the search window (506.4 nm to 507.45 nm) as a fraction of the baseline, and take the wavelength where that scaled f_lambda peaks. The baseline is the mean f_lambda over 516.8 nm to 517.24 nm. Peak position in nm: 506.927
